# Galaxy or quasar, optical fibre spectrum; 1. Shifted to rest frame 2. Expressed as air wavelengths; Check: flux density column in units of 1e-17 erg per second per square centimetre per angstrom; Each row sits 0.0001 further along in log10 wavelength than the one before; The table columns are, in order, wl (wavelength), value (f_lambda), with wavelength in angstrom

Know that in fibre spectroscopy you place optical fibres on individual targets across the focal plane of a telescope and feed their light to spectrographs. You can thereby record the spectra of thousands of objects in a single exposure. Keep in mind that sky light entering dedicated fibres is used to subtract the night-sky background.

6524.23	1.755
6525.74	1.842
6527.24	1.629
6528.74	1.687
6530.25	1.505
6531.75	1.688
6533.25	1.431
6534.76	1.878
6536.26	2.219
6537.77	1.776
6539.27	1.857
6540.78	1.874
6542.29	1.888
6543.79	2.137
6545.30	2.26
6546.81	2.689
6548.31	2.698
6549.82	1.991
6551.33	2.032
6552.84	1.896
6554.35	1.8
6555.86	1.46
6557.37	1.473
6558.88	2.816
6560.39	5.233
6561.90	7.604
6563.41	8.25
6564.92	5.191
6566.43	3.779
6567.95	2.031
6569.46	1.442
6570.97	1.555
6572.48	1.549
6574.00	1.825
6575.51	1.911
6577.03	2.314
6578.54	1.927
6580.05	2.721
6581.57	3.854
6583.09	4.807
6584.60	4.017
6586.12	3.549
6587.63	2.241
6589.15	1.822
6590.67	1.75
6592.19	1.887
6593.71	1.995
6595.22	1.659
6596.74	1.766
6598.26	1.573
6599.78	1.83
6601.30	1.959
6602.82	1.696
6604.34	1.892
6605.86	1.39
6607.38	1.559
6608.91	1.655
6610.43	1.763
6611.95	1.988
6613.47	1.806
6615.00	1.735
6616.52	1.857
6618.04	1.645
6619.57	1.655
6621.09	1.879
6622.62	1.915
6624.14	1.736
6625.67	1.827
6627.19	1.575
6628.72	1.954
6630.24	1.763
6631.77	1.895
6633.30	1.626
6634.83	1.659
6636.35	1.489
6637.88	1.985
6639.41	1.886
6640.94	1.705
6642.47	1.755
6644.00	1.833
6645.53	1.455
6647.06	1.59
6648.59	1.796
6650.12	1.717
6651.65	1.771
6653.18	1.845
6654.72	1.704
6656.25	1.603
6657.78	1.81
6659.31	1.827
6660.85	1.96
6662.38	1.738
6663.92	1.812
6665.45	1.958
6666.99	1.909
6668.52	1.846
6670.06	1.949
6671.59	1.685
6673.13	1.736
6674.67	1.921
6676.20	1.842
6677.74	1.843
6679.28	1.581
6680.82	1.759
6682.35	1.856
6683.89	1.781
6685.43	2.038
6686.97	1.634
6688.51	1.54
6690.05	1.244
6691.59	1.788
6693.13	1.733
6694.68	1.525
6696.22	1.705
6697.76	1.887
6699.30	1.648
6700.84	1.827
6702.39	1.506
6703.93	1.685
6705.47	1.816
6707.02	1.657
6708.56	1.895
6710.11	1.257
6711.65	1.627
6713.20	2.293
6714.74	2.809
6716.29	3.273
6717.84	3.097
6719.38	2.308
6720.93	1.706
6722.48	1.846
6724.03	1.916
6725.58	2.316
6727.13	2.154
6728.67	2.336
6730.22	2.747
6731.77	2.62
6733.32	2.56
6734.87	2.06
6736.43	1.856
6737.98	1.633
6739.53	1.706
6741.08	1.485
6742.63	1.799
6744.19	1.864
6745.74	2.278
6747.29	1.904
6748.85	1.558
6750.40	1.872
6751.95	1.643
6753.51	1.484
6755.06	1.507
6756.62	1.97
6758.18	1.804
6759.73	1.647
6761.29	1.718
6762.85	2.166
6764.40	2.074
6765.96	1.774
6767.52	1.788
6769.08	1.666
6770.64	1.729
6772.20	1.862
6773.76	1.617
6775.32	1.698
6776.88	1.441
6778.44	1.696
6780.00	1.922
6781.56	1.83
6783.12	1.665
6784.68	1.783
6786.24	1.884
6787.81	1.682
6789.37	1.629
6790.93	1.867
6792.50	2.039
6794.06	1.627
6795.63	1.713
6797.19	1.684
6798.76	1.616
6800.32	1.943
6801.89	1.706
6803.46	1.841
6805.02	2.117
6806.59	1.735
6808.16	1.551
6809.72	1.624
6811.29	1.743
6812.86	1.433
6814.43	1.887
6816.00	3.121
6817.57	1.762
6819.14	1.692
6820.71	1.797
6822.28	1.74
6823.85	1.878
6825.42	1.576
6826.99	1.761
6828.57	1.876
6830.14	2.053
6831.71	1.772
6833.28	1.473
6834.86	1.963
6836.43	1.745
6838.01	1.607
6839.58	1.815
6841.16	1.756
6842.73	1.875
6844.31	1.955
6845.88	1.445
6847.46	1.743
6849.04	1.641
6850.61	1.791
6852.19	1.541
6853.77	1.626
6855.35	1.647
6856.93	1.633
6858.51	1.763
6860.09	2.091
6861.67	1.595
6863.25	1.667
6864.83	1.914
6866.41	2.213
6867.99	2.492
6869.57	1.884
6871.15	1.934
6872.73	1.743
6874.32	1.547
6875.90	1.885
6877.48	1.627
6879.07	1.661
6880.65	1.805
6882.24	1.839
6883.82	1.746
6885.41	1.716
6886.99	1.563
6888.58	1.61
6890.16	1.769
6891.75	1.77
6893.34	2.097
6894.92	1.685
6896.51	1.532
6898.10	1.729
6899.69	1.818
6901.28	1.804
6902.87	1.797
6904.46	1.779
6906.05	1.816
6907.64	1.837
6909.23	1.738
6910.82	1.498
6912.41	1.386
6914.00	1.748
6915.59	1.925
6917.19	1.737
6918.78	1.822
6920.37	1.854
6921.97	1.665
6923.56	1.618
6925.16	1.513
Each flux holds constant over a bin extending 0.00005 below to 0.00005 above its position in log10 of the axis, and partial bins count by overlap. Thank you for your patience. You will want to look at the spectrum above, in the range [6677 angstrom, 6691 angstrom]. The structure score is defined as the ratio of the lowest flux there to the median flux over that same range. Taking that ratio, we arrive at 0.71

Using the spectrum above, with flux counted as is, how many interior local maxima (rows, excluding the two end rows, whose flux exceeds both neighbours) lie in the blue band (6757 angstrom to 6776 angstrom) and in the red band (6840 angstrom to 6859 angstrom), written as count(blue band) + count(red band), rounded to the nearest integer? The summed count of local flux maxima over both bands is 7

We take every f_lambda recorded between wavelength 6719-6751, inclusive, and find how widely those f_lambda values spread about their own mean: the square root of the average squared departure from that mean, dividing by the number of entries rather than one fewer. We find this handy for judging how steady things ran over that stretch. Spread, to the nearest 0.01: 0.35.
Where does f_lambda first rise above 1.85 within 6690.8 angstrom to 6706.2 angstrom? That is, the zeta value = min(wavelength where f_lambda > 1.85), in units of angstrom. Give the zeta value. 6697.76 angstrom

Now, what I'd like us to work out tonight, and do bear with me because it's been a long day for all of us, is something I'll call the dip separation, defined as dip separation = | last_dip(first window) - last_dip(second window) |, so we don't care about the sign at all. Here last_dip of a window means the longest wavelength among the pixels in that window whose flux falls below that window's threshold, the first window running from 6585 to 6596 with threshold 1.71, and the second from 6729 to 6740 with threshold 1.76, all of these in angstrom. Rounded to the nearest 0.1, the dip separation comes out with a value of 144.3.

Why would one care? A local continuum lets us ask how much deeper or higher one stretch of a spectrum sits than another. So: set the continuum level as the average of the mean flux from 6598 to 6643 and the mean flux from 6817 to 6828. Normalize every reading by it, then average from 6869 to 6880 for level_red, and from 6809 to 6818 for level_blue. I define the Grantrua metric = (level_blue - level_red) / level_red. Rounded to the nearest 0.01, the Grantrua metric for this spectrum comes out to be 0.10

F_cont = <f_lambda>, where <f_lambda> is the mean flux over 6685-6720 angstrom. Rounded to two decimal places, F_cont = 1.90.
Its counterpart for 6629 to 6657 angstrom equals 1.73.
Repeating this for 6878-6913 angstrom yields 1.73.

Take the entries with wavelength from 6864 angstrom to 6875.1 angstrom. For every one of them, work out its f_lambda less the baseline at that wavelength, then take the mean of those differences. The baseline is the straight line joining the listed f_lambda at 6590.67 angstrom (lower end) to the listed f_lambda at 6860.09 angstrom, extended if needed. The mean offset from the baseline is -0.14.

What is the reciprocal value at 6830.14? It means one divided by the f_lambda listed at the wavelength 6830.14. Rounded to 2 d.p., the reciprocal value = 0.49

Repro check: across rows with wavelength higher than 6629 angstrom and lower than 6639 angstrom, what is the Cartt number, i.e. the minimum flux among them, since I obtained 1.489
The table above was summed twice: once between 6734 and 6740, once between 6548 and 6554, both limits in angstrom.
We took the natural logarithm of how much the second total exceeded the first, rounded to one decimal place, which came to 0.3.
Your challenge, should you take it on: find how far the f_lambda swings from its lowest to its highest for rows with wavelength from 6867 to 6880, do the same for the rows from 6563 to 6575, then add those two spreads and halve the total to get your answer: 3.9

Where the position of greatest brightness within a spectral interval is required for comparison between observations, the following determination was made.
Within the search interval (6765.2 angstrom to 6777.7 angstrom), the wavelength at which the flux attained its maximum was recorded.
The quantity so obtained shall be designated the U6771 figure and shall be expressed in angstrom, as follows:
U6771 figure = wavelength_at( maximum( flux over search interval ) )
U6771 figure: 6772.20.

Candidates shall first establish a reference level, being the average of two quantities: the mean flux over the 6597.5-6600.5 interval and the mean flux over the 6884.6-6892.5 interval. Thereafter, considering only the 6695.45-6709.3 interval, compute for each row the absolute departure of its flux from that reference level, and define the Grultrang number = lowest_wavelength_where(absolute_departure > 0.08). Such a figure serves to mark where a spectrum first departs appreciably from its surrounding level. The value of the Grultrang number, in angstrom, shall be 6697.76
